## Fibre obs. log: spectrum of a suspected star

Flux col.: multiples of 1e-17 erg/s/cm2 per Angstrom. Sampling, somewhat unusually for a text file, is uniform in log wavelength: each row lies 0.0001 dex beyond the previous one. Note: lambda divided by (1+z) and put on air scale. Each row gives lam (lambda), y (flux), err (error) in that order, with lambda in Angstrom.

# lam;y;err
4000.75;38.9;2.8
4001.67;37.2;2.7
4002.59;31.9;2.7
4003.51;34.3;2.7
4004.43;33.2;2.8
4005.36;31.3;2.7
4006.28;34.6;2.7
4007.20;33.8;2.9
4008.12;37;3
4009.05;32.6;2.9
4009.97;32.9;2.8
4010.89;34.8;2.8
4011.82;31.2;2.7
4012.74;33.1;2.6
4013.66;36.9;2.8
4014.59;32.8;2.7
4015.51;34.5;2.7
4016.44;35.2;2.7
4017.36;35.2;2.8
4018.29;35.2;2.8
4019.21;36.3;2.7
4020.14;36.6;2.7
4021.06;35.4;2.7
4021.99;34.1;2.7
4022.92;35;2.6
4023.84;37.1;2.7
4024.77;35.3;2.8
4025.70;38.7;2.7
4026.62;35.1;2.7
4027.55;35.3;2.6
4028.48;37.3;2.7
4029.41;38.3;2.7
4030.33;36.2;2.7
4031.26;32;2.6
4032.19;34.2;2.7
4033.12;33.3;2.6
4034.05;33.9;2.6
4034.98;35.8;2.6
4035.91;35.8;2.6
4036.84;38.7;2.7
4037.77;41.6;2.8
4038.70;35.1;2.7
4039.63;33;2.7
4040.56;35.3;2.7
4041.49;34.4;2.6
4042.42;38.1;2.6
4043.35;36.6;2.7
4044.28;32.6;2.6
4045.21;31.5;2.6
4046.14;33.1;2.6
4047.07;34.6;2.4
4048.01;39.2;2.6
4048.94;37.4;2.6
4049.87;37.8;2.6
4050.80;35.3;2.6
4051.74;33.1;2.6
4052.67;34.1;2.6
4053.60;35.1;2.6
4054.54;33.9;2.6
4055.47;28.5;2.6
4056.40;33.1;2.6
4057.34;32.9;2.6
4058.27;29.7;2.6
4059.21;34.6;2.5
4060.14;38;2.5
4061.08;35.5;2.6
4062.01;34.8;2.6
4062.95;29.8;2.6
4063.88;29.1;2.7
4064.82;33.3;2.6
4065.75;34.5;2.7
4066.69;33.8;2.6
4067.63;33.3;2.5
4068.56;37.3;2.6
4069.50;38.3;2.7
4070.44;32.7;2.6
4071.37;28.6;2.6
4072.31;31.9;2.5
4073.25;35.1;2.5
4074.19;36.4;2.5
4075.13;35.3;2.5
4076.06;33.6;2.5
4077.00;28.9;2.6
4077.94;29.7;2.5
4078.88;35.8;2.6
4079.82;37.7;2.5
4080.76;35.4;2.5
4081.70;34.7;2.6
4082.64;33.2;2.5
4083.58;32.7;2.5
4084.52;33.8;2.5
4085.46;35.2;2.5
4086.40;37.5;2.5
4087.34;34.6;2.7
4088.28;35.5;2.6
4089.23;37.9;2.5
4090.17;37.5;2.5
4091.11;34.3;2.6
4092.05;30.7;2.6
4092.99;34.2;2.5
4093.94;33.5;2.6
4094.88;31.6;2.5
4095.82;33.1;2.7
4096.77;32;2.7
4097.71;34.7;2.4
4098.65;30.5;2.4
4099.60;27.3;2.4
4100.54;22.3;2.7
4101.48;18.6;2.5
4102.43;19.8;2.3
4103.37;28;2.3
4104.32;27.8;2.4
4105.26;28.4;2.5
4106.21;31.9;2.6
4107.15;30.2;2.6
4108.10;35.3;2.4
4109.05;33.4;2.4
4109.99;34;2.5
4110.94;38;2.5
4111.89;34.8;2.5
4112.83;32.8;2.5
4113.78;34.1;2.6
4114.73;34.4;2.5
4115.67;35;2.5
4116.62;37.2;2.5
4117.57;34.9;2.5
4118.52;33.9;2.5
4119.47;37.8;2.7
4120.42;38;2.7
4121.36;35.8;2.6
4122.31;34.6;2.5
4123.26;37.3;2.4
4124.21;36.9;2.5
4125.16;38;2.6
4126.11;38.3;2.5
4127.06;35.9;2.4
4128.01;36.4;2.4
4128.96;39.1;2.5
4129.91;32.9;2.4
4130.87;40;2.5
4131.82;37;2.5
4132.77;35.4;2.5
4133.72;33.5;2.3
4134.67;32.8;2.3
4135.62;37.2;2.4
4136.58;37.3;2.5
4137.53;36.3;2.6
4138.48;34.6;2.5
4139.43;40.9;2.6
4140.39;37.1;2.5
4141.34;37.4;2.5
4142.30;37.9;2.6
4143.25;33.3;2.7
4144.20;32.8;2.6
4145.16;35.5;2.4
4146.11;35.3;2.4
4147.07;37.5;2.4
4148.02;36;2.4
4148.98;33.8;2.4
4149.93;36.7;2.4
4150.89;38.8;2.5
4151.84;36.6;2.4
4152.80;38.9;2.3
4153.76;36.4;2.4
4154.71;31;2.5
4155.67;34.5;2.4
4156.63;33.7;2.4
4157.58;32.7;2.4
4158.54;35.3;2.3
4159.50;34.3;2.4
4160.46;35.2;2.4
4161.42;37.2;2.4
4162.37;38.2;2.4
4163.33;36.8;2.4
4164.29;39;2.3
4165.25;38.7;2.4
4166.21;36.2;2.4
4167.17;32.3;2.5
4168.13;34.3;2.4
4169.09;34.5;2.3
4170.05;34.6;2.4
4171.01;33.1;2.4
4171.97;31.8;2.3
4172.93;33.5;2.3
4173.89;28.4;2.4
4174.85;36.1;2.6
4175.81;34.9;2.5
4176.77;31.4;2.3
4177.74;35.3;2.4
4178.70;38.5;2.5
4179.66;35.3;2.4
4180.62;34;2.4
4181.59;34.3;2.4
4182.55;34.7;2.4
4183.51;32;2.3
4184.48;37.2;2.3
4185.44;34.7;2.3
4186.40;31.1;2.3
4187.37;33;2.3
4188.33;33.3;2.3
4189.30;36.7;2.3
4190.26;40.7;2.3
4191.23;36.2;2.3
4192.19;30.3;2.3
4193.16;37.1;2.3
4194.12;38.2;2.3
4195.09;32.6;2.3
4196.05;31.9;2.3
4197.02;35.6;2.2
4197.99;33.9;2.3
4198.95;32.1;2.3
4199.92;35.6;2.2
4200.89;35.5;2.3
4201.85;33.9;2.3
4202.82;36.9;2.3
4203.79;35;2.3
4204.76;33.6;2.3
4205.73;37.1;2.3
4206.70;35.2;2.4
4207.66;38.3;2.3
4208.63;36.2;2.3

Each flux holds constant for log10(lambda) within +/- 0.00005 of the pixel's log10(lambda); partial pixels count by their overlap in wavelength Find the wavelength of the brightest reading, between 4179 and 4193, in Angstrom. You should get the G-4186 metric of 4190.26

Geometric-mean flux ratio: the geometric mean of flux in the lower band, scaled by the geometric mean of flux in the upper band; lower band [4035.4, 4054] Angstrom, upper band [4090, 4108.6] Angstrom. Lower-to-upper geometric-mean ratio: 1.200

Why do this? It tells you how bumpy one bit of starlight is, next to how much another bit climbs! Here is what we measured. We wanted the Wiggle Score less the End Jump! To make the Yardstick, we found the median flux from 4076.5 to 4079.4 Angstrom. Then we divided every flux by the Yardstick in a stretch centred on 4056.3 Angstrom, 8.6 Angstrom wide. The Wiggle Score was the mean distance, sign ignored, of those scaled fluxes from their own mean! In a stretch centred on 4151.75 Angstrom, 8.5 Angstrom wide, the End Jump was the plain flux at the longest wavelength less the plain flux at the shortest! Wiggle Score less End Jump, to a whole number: 2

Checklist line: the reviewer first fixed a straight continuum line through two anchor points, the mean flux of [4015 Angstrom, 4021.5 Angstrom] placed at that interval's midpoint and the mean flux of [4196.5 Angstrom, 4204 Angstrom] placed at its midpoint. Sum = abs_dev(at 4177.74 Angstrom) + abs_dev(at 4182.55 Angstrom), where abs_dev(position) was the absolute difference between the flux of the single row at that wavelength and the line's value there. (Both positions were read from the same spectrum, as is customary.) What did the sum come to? 0.6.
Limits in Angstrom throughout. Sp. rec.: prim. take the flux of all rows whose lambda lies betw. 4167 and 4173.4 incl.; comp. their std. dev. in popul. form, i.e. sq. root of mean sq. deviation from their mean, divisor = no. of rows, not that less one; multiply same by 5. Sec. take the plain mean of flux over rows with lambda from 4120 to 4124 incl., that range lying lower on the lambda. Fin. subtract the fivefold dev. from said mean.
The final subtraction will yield 31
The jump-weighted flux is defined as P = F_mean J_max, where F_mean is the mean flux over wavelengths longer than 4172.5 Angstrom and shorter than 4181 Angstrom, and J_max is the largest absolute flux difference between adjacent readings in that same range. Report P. 263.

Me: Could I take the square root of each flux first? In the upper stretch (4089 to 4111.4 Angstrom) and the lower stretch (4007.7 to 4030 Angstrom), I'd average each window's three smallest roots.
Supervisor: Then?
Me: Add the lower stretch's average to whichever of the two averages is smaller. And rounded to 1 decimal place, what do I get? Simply 10.2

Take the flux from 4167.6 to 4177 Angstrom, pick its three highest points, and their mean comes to 35.2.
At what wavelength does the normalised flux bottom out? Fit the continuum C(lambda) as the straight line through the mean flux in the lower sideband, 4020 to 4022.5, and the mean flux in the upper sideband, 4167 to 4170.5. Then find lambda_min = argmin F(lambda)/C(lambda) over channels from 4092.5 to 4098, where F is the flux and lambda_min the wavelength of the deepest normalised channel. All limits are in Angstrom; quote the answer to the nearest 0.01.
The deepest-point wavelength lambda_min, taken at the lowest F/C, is 4094.88 Angstrom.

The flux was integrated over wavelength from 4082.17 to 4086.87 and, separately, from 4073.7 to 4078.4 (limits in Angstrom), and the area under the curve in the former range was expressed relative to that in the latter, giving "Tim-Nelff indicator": 1.1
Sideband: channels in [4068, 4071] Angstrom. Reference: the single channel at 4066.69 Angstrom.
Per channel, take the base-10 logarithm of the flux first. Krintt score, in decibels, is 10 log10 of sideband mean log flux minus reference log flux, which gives -15.6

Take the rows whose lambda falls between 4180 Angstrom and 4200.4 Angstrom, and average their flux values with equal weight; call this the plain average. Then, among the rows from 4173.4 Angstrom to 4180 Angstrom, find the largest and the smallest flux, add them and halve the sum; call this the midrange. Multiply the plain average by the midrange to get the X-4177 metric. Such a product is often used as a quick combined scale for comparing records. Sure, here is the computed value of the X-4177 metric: 1155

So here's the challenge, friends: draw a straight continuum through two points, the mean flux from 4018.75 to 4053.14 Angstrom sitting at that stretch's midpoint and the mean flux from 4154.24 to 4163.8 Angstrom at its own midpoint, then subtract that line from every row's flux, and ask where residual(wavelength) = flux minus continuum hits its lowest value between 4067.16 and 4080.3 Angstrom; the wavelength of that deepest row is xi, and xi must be 4071.37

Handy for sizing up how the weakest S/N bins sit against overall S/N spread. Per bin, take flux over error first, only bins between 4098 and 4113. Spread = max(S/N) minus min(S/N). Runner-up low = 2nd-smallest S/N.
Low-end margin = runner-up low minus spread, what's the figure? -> 0.5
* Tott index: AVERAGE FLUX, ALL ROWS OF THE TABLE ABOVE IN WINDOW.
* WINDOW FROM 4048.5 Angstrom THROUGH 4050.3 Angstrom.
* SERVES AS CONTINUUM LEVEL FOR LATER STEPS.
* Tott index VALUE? 37.6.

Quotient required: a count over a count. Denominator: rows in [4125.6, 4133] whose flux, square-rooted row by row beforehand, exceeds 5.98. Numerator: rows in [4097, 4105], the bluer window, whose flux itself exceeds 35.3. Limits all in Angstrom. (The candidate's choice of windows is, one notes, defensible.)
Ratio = 0.00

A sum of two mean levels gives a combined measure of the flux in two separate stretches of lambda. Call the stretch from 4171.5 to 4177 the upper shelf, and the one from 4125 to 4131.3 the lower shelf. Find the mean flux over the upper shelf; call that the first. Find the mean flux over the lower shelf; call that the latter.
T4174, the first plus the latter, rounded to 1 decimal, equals 69.9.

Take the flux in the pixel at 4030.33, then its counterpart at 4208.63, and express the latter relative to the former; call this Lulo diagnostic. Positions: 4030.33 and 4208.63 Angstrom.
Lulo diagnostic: 1.00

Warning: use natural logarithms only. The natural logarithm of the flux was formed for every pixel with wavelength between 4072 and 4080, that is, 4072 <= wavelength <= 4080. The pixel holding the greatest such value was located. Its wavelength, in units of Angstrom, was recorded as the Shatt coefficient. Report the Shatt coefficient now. 4079.82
